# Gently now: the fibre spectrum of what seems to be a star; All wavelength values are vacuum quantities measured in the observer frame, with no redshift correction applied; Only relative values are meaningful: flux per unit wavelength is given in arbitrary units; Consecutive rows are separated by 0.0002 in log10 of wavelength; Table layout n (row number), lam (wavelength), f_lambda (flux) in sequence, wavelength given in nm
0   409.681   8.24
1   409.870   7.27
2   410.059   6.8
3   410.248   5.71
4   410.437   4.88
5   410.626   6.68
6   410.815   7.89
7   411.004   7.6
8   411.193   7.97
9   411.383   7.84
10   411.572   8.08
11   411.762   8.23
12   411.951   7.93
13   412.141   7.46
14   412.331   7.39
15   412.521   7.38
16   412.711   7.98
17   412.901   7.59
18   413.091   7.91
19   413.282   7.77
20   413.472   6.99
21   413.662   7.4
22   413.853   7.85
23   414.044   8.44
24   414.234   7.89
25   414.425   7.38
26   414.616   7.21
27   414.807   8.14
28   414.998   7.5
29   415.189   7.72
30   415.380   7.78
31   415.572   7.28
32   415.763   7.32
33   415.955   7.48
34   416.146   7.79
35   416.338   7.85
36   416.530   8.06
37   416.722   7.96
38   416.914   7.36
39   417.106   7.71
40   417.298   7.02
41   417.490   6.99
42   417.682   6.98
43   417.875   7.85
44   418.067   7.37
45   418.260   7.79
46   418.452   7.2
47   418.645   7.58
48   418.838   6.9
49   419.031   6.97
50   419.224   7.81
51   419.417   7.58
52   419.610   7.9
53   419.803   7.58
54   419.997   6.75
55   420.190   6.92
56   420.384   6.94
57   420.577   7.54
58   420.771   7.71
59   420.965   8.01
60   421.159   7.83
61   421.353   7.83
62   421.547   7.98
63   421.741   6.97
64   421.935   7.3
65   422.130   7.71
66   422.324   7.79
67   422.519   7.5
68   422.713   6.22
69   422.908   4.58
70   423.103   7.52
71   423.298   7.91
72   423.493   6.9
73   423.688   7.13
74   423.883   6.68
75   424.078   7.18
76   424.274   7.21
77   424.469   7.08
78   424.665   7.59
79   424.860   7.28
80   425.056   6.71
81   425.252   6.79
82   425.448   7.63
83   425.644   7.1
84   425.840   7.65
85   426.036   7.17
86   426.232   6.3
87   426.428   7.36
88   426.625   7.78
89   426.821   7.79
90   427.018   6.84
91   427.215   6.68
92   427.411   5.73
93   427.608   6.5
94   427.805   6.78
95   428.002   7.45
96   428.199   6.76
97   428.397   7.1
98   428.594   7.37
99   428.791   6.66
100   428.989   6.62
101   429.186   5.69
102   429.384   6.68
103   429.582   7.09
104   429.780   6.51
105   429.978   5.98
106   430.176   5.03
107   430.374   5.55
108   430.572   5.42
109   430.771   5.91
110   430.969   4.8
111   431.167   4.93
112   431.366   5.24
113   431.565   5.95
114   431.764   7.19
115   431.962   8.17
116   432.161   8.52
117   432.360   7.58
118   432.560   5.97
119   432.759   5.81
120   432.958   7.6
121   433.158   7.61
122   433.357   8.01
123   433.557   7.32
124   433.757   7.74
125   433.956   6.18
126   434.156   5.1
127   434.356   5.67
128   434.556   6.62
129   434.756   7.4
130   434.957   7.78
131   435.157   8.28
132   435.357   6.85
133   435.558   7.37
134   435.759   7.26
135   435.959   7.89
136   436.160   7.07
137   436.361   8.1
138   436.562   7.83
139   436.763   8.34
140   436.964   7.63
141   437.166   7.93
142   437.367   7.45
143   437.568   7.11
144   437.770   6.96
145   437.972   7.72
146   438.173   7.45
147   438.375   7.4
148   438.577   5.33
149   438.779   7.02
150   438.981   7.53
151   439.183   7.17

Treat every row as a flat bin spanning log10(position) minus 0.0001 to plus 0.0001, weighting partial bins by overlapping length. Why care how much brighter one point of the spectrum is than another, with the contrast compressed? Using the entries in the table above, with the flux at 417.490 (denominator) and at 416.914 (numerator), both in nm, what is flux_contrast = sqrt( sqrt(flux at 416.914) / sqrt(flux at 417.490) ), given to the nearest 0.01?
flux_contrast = 1.01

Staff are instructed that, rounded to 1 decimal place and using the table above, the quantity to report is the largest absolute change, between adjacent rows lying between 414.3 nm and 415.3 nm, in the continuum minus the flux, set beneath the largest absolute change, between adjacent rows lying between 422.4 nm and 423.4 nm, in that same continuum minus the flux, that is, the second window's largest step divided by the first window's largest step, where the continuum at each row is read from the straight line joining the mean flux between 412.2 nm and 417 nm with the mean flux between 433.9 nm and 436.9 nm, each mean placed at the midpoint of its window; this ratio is 3.2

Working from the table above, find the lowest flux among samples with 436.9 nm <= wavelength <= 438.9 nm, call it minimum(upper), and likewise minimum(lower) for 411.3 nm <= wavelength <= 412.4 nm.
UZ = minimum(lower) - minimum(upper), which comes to 2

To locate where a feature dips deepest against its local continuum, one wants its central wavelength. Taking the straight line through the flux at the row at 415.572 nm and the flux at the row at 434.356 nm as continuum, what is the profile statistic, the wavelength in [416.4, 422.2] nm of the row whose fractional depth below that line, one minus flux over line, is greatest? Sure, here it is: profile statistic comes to 419.997 nm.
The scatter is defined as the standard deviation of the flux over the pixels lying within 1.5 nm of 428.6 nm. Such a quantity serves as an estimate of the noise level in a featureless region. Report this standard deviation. 0.5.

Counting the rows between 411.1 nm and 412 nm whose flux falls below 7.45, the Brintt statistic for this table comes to 0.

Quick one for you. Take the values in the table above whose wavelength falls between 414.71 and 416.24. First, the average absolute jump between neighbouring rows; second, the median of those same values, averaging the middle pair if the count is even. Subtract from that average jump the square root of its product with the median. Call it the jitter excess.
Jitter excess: -1.2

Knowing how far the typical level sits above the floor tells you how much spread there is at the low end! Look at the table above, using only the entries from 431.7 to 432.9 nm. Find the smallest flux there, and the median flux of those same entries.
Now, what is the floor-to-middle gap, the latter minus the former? 1.6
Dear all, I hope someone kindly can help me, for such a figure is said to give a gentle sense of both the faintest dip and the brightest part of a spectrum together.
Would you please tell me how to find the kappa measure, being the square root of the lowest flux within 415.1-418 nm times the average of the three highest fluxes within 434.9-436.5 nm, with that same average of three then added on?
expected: 15.6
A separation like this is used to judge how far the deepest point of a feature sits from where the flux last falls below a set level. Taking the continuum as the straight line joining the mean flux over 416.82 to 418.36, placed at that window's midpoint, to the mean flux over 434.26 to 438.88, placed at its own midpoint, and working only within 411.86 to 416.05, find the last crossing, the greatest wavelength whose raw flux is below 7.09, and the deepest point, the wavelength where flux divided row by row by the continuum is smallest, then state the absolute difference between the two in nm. 0.00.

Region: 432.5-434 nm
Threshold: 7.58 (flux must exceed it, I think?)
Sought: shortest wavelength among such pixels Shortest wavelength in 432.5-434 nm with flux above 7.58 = 432.958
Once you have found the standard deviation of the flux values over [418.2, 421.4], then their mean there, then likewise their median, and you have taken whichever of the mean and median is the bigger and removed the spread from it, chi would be 7.2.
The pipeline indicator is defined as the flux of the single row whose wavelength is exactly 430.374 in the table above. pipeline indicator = 5.55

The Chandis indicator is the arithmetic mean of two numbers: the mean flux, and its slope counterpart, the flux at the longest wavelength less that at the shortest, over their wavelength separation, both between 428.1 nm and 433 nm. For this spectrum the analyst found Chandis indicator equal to 3.3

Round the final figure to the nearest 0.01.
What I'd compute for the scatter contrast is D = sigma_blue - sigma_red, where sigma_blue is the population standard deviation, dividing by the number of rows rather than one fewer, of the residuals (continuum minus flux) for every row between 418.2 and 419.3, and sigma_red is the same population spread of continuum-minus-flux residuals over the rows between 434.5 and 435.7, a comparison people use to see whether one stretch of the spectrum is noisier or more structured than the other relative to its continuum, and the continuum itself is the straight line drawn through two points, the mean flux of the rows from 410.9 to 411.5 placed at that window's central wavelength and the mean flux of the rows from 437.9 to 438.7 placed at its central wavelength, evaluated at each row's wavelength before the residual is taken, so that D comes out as -0.19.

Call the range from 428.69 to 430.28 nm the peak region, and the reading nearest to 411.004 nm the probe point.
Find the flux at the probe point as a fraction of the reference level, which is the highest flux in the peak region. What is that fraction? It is 1.07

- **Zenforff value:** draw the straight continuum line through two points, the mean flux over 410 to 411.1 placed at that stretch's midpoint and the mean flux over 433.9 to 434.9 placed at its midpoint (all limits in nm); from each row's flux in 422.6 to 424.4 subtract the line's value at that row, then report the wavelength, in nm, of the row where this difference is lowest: 422.908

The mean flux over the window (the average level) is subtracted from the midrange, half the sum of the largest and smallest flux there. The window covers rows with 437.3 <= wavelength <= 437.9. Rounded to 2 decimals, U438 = 0.03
